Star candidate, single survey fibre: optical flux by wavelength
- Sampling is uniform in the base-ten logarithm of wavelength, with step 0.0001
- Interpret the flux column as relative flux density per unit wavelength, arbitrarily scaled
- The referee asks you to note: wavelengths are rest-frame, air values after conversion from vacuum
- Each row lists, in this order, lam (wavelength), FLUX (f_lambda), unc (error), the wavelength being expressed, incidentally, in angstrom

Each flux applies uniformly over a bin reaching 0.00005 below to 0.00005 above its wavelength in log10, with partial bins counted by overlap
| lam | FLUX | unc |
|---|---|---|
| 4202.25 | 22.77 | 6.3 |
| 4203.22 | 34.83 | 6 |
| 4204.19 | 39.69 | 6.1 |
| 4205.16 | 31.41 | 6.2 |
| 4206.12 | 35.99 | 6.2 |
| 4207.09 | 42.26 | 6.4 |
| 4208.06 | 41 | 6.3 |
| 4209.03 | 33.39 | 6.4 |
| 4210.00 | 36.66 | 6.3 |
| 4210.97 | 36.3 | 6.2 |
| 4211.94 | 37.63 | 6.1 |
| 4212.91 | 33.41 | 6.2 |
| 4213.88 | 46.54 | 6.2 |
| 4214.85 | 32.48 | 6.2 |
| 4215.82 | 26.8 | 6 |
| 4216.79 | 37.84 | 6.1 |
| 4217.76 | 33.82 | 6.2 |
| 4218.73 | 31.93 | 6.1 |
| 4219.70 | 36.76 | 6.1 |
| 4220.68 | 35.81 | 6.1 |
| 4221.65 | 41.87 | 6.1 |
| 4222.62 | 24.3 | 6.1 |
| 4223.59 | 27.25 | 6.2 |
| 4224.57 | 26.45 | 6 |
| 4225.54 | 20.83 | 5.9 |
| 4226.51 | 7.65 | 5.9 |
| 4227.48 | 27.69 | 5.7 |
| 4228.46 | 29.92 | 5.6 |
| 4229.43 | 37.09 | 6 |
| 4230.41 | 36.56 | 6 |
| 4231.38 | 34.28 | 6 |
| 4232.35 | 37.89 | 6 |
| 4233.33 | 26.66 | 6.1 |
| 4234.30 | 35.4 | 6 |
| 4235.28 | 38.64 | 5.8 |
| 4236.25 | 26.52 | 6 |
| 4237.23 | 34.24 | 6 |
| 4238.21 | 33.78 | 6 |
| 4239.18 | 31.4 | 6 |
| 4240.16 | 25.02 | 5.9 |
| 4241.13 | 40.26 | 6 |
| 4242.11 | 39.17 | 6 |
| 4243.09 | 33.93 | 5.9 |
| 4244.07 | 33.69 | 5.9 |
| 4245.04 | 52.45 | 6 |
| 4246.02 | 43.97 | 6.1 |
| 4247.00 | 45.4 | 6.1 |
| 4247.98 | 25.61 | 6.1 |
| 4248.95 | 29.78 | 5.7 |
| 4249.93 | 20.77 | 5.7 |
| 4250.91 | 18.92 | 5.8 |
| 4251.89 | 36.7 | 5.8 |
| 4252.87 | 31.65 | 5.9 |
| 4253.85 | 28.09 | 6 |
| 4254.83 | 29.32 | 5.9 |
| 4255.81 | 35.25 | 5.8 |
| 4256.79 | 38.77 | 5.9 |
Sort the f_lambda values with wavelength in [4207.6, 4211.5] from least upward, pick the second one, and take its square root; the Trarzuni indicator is 6.0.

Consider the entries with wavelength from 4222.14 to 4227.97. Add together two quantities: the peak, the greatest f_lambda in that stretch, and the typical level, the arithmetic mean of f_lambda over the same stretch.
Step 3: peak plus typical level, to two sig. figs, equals 50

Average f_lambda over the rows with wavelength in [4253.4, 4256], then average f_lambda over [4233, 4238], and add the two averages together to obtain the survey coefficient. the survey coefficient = 63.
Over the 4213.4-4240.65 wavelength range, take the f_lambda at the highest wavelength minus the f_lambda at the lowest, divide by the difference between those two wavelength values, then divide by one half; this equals -2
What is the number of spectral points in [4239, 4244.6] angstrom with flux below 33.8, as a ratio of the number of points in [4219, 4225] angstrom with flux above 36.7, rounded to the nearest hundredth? 1.50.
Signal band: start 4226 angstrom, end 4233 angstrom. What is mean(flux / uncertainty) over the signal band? 5.1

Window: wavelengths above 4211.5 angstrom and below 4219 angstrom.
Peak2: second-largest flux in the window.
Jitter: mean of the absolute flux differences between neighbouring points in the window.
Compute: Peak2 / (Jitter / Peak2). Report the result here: 185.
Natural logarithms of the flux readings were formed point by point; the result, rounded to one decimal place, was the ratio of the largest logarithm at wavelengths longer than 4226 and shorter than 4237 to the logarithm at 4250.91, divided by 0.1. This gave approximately 12.4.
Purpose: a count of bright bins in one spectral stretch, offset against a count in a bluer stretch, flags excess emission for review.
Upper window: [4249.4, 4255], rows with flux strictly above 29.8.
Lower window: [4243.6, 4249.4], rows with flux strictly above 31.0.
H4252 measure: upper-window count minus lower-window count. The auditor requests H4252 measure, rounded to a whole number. -2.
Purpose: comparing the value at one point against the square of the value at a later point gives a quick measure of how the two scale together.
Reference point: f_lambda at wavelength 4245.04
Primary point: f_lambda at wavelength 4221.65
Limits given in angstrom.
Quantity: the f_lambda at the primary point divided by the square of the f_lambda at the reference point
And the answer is 0.015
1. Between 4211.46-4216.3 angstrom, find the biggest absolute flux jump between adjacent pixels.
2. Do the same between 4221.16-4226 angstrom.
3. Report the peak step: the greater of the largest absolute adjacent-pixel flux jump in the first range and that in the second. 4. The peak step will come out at 17.6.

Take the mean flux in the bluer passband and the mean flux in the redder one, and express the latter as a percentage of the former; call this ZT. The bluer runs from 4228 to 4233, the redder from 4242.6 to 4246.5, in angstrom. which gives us 117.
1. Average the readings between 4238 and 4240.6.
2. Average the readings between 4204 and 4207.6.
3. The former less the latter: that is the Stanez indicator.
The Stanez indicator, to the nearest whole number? -7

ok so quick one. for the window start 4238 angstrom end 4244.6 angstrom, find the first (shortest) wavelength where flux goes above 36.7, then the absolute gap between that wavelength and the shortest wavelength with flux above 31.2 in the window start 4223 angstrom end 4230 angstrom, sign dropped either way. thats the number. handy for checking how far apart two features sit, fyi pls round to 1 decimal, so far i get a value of 11.7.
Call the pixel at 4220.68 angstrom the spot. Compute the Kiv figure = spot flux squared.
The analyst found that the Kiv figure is 1282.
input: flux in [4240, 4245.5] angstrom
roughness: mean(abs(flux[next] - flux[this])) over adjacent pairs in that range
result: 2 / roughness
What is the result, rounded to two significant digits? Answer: 0.25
